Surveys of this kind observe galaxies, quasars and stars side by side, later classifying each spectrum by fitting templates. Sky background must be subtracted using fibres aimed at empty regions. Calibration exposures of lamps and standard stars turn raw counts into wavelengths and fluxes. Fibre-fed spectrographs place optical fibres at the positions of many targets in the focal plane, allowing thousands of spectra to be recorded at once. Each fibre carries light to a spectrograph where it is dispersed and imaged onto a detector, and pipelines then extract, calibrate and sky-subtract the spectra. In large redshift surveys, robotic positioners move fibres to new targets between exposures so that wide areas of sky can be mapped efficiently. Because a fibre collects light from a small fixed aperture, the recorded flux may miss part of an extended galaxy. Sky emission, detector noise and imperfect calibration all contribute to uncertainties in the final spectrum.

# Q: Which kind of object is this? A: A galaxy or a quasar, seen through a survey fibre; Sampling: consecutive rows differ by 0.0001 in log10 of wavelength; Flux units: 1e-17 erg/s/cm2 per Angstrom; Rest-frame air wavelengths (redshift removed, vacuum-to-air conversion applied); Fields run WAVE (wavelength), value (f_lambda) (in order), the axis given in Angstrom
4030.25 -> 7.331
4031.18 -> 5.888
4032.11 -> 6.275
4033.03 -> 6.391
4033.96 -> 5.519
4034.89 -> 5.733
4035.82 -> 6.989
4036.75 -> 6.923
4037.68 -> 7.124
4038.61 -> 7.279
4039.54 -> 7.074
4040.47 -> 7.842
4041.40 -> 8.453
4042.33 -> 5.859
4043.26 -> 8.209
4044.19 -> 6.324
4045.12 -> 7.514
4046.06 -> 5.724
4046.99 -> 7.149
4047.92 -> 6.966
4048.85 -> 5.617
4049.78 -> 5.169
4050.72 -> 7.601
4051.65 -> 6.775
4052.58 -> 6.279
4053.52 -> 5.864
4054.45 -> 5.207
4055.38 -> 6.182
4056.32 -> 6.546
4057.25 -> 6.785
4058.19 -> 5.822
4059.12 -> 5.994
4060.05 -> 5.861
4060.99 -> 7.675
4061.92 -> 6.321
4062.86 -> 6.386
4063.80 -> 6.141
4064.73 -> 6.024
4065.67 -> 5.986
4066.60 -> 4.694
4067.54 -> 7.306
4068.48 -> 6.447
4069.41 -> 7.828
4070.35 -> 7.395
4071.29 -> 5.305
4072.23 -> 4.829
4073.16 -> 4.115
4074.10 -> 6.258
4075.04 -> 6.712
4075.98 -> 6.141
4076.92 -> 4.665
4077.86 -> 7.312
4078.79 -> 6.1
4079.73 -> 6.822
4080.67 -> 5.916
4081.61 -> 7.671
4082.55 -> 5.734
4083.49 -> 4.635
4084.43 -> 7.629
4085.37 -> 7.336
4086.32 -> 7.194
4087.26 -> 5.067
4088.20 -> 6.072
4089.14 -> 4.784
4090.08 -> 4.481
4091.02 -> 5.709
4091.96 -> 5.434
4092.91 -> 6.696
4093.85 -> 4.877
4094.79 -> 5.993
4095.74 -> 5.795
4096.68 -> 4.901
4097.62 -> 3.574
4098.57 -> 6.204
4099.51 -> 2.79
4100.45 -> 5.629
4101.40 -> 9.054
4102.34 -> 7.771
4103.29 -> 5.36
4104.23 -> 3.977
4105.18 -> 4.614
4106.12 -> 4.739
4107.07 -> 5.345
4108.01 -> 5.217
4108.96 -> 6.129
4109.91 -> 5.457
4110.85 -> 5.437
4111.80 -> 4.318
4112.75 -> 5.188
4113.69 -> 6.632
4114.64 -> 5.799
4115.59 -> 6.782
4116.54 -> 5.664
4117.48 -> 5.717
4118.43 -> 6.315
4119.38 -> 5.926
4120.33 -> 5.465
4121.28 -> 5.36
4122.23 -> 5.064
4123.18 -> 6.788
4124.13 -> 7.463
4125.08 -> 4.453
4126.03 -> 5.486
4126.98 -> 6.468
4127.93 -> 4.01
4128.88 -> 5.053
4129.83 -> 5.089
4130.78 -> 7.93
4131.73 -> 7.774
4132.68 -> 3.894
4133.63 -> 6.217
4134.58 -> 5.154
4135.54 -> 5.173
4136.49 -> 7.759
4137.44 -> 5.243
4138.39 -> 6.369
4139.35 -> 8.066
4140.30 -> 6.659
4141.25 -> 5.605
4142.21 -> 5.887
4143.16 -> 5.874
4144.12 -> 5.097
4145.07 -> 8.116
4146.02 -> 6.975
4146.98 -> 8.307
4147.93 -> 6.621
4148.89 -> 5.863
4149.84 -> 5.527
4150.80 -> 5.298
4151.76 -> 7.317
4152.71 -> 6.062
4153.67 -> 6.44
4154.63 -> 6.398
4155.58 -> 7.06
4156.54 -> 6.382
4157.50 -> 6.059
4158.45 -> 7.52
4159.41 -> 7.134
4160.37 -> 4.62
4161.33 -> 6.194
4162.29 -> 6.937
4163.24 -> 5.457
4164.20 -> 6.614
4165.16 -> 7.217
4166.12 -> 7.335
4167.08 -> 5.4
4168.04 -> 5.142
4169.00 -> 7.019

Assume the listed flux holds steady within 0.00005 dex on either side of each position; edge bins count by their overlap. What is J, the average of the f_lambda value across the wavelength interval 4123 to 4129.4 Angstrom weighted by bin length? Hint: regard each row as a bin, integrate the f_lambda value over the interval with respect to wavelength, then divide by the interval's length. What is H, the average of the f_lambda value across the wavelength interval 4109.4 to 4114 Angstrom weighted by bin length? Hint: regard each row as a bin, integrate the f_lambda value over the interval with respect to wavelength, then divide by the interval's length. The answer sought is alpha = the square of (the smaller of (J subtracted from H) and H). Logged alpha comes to 0.06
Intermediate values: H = 5.4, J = 5.6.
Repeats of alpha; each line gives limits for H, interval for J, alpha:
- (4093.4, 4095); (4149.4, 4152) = 0.31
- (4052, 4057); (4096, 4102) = 0.40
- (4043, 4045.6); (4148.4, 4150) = 2.33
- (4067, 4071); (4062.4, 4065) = 0.82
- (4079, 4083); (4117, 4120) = 0.29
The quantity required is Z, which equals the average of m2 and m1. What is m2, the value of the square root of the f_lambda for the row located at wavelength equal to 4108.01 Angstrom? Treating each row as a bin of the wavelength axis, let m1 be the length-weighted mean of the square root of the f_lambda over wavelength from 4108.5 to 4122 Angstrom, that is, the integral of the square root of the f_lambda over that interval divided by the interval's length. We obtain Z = 2.34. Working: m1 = 2.39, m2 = 2.28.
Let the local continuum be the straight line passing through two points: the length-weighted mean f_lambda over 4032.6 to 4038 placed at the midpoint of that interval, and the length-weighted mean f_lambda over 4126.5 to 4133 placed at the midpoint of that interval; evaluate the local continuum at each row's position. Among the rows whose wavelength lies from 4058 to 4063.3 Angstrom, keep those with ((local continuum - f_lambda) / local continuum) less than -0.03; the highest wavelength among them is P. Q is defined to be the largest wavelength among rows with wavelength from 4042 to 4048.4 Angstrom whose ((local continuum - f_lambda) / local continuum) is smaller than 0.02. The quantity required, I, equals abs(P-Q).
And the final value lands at 13.1 Angstrom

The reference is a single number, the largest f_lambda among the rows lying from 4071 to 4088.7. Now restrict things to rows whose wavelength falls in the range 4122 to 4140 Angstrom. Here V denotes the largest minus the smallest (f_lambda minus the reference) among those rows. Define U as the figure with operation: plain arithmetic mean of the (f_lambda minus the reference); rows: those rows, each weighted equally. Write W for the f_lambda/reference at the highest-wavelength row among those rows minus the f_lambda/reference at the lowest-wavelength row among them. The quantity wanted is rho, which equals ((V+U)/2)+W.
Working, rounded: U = -1.7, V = 4.2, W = 0.4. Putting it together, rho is 1.63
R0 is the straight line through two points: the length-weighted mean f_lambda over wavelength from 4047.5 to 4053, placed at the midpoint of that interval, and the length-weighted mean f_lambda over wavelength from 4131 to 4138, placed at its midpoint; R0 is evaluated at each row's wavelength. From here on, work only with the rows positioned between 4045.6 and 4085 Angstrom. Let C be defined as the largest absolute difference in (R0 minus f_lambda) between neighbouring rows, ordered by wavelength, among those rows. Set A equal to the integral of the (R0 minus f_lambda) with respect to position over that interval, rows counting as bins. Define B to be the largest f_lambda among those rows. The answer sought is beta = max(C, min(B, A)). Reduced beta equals 3.7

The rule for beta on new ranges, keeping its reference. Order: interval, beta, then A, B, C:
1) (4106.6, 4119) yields 4.8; 4.8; 6.782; 1.4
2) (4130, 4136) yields 3.9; 0.0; 7.93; 3.9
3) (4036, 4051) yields 2.6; -7.3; 8.453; 2.6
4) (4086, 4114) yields 9.1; 19.1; 9.054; 3.4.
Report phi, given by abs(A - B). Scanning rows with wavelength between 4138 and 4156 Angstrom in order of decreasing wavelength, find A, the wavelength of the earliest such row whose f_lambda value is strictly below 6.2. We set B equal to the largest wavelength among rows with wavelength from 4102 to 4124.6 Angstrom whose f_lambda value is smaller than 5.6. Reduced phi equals 30.5 Angstrom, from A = 4152.71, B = 4122.23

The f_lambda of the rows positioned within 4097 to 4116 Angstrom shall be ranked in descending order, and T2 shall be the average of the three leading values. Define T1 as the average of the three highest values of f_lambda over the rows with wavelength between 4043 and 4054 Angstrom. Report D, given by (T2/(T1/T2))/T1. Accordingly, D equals 1.02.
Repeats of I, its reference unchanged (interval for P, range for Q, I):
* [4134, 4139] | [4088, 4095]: 43.6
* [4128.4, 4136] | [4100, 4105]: 31.3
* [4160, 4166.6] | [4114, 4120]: 46.7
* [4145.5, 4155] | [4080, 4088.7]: 66.4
